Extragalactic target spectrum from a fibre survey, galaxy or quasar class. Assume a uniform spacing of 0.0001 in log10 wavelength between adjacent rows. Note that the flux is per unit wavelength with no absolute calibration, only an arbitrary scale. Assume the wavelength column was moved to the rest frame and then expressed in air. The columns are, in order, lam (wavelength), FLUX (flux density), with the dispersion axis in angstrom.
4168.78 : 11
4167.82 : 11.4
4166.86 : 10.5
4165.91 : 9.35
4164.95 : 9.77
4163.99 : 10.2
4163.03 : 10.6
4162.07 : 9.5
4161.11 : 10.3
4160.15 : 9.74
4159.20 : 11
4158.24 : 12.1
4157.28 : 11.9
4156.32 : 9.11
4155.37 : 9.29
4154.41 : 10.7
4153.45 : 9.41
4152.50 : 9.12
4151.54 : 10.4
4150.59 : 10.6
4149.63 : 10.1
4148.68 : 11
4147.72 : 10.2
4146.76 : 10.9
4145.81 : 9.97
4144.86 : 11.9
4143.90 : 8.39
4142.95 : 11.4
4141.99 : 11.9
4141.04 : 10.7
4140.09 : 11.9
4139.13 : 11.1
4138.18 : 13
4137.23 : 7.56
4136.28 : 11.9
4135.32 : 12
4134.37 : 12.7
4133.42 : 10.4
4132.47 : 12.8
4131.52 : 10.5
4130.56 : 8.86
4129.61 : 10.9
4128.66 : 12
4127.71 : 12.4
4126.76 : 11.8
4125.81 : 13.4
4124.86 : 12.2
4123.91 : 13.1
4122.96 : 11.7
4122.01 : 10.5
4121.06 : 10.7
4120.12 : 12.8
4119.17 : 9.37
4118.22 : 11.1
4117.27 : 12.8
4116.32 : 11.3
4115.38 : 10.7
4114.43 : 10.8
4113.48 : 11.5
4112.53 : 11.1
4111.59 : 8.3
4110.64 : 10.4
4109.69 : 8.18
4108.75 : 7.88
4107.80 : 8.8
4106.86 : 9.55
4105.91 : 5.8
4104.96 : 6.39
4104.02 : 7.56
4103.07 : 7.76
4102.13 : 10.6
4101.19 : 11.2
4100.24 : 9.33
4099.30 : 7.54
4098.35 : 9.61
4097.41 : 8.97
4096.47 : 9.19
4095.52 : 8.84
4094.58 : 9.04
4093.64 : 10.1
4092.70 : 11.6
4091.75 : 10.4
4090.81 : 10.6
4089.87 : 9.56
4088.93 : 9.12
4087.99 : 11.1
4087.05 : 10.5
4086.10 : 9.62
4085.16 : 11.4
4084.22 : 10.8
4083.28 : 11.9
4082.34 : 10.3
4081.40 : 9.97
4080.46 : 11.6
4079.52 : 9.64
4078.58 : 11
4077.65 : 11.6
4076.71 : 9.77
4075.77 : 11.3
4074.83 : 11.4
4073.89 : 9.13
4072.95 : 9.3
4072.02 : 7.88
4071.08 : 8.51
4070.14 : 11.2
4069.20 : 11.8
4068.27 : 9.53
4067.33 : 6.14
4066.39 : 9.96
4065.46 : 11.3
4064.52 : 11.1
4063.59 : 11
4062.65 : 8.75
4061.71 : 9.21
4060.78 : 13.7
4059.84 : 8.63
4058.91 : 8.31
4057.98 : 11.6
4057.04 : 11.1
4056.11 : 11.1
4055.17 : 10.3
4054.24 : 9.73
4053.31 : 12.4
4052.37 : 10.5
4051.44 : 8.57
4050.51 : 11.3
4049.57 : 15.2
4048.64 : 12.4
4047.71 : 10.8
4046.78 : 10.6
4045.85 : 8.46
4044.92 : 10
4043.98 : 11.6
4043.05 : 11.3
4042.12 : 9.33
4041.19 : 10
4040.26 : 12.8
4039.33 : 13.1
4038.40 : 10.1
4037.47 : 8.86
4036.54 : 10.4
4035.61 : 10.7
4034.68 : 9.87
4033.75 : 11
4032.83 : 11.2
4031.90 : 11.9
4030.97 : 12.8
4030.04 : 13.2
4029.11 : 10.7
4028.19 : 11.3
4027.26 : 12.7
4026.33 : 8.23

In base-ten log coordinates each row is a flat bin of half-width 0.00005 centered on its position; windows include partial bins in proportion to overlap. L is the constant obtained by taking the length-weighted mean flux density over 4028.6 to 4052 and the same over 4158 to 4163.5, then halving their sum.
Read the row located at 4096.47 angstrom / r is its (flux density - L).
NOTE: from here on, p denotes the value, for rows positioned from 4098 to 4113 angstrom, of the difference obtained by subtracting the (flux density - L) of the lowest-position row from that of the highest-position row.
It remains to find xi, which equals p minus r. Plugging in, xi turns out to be 3.06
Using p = 1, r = -1.6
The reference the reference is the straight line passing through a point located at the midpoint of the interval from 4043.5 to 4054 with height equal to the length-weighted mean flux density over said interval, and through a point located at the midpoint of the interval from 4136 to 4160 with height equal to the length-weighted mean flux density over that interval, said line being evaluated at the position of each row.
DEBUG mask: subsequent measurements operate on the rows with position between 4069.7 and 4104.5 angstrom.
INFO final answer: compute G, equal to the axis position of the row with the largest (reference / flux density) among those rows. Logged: 4099.30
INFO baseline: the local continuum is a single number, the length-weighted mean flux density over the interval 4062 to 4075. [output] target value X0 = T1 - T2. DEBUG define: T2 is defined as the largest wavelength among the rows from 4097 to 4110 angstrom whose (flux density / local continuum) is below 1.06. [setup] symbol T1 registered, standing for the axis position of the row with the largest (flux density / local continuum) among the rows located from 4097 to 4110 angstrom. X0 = -8.5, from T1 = 4101.19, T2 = 4109.69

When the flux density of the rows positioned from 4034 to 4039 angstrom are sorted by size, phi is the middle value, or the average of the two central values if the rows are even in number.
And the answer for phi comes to 10.1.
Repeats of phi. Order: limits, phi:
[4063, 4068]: 11.0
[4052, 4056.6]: 10.5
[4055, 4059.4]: 11.1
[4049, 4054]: 11.3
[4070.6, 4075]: 9.1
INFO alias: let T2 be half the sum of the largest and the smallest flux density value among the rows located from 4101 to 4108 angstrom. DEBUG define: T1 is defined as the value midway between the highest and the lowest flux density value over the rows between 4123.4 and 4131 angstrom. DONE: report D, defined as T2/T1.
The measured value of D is 0.76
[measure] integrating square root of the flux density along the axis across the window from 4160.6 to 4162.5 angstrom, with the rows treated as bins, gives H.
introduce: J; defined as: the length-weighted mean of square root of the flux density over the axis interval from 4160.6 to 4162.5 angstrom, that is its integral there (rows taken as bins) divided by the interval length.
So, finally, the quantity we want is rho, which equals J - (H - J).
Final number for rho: 0.3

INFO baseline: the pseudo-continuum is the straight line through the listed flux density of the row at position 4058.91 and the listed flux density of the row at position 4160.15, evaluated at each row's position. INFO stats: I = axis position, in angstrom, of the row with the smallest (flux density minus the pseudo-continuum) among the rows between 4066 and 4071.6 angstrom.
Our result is 4067.33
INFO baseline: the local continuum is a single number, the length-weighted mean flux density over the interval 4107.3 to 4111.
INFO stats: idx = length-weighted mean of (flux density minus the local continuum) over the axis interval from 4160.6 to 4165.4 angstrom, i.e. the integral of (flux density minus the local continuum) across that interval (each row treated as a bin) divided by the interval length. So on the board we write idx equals 1.3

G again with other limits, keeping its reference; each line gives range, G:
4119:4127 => 4119.17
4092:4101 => 4099.30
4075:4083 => 4079.52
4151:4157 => 4152.50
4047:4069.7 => 4067.33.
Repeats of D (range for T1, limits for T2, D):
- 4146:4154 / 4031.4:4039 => 1.03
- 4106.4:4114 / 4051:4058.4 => 1.08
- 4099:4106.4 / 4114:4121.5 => 1.30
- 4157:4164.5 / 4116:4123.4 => 1.03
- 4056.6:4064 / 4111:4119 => 0.96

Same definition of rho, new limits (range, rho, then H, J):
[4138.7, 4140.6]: 0.3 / 6.4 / 3.38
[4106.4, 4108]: 1.2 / 4.9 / 3.05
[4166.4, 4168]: 1.3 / 5.3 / 3.30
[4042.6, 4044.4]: 0.7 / 6.1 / 3.39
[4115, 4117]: 0.0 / 6.7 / 3.35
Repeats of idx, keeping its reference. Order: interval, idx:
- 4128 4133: 2.3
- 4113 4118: 2.6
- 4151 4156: 1.0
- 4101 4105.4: -0.2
